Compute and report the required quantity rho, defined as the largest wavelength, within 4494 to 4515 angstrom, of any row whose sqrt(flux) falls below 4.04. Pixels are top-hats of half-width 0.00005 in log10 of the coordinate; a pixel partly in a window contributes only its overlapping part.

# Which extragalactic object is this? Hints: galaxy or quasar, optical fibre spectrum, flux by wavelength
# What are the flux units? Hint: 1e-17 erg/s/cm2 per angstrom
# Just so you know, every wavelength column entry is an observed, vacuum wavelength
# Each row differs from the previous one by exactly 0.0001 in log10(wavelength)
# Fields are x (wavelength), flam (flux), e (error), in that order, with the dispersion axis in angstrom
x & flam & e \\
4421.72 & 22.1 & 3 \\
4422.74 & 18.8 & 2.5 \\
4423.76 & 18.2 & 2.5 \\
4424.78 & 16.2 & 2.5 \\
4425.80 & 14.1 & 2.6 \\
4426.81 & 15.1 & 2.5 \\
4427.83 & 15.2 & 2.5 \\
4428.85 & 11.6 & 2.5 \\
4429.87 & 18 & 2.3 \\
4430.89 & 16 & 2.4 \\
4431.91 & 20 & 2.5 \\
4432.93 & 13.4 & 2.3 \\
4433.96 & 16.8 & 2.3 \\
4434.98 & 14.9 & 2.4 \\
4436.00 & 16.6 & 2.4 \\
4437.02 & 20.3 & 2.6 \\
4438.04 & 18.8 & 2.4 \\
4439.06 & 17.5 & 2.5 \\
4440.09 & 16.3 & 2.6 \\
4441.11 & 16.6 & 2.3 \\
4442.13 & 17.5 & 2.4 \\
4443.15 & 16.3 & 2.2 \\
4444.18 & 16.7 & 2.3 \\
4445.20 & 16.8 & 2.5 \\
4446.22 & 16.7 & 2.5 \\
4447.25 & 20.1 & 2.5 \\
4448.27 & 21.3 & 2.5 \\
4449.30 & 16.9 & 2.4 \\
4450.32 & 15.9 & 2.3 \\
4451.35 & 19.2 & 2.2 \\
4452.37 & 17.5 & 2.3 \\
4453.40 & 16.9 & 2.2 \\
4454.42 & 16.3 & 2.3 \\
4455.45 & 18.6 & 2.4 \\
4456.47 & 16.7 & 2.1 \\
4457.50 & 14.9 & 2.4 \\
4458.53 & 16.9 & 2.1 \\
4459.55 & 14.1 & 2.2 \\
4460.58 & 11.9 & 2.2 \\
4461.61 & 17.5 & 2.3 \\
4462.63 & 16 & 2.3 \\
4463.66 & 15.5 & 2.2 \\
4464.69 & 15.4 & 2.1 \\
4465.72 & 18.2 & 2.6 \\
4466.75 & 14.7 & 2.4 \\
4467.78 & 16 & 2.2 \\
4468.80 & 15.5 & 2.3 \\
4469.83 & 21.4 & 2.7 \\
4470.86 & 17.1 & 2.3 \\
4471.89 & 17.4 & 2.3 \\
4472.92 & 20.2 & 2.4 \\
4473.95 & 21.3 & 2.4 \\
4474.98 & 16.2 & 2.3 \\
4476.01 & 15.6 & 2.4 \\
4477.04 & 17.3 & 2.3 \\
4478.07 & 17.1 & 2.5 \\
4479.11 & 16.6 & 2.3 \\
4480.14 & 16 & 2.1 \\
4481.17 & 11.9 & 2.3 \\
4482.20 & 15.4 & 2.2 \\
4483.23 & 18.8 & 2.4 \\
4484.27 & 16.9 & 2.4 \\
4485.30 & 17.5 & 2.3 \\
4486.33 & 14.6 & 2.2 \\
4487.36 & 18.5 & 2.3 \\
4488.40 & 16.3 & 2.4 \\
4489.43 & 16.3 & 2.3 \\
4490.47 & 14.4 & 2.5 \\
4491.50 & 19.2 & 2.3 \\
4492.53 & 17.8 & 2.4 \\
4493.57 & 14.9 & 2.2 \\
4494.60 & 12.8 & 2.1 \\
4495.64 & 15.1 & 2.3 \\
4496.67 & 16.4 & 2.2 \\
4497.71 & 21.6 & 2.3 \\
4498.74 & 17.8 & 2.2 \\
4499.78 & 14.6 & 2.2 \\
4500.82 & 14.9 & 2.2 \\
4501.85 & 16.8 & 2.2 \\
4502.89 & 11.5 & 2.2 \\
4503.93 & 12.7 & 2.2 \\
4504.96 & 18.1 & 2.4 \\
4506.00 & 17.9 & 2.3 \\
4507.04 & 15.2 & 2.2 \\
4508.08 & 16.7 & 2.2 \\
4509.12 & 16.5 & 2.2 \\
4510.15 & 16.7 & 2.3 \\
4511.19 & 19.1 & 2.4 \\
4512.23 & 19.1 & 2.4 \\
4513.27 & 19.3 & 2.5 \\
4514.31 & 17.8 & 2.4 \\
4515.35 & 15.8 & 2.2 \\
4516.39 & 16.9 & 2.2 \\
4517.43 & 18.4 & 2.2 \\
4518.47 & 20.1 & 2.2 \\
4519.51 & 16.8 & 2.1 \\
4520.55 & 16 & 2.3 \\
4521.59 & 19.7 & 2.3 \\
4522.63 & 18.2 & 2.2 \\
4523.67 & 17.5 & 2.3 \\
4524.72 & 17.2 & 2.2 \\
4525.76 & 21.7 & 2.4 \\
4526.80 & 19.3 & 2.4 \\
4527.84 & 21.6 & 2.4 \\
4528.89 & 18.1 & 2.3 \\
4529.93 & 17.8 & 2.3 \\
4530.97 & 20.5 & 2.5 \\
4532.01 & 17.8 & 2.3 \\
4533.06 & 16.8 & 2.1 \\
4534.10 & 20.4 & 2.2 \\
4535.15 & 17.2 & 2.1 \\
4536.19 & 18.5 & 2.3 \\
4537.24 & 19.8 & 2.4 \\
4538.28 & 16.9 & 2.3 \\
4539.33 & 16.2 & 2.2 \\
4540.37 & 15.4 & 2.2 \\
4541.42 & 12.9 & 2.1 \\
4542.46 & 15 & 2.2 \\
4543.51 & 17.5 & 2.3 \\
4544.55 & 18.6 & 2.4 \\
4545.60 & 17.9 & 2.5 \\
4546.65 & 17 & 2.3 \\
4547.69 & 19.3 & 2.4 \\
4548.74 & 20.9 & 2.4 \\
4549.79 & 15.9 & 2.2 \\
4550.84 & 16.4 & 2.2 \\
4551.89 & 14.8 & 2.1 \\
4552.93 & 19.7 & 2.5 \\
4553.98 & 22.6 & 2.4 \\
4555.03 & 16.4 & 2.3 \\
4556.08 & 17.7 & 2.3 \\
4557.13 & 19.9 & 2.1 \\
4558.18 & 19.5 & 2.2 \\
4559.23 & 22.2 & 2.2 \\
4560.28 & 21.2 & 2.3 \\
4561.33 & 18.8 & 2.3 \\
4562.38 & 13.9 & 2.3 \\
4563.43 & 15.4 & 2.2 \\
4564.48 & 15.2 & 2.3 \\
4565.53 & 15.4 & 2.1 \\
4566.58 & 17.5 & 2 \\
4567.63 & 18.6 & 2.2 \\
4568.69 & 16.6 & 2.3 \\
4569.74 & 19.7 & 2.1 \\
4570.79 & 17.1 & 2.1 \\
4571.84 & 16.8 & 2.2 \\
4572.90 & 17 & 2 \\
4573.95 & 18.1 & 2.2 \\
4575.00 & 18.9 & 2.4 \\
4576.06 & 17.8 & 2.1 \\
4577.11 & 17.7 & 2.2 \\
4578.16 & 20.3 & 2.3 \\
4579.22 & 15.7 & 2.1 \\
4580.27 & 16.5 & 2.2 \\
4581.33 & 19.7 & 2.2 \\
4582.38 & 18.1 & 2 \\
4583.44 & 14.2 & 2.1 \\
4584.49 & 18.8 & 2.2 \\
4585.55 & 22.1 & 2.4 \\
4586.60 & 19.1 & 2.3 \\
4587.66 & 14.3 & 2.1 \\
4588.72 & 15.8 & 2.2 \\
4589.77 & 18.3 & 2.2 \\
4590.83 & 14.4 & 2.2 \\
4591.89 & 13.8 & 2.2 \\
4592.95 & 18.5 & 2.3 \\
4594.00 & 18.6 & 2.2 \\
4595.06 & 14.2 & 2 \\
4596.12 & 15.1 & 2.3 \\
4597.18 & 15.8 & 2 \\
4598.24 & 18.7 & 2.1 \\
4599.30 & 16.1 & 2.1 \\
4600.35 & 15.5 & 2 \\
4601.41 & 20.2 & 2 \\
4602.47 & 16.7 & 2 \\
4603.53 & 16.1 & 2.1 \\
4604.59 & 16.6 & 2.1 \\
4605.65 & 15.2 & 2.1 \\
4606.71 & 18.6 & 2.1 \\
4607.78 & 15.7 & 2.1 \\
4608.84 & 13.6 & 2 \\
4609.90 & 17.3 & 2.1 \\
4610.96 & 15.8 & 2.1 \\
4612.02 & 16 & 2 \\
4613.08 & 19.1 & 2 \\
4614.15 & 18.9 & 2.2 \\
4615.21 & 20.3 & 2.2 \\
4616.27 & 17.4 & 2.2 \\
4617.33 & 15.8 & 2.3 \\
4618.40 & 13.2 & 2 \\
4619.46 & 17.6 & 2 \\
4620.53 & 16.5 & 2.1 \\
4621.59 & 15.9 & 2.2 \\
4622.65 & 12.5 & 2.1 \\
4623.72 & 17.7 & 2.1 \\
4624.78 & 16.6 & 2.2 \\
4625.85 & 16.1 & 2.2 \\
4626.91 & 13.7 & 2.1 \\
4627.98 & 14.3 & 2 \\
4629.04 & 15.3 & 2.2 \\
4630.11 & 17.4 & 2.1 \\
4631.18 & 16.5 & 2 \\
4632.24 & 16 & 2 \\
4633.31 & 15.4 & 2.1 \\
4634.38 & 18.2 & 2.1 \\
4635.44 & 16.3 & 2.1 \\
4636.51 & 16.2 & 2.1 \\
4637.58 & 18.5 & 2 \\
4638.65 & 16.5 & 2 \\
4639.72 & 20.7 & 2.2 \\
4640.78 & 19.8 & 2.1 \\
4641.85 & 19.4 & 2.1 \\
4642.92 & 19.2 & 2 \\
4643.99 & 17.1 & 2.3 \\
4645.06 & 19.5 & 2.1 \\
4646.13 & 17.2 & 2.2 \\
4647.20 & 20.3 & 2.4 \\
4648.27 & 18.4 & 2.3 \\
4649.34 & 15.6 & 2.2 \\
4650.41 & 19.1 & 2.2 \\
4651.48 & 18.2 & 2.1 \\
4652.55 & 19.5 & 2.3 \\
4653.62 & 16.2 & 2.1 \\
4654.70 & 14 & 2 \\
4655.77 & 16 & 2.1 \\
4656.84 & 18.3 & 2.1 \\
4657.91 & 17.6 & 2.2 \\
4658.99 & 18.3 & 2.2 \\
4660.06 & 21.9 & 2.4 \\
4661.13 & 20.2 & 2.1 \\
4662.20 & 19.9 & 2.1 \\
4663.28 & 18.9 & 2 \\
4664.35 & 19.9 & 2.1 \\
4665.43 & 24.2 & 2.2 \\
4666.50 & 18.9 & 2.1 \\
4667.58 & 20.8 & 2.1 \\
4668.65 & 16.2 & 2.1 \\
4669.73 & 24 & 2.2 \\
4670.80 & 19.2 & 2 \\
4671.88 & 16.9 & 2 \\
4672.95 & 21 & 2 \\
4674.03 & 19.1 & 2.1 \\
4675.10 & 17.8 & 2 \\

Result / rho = 4507.04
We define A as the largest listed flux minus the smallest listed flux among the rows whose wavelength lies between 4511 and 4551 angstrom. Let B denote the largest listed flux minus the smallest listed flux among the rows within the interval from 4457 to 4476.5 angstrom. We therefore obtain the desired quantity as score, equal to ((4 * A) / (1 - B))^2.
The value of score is 17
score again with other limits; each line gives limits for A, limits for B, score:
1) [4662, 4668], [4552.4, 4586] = 8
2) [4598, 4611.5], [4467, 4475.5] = 29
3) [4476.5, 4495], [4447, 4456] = 44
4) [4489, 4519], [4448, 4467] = 23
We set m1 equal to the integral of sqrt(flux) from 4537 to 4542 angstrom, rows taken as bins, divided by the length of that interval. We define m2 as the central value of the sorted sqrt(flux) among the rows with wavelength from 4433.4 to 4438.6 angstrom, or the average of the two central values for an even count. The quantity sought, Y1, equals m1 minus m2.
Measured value -0.10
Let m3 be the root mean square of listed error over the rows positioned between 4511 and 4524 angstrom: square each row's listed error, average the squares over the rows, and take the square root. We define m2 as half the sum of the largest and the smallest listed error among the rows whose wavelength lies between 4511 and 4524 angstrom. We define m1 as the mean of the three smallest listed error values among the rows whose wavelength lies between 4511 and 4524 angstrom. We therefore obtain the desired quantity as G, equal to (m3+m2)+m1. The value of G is 6.75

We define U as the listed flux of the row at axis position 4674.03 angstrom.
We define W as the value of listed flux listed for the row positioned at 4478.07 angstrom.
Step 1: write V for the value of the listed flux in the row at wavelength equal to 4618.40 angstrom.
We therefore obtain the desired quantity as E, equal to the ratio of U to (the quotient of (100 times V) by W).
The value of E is 0.247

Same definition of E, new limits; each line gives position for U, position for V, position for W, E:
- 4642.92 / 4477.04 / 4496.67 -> 0.182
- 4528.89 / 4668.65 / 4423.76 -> 0.203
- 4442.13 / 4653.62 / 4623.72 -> 0.191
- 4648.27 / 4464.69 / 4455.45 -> 0.222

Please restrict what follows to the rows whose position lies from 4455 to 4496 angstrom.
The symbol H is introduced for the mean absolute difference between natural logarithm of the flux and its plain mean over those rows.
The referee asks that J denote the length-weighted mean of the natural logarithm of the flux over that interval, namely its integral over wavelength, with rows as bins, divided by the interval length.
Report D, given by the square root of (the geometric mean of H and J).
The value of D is 0.72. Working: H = 0.098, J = 2.79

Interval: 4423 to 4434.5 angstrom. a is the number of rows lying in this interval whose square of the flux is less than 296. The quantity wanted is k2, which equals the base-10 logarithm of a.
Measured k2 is 0.90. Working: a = 8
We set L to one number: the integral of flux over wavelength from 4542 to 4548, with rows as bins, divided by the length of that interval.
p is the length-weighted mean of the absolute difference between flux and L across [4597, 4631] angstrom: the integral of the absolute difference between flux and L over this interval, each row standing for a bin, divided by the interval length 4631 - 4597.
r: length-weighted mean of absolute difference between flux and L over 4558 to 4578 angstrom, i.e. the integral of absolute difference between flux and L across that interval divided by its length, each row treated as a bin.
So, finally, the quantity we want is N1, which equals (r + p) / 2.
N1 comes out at 1.68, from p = 1.75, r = 1.6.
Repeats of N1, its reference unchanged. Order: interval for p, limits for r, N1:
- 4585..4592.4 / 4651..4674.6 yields 2.48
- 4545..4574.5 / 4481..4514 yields 1.88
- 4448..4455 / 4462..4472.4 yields 1.49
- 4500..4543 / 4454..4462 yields 1.83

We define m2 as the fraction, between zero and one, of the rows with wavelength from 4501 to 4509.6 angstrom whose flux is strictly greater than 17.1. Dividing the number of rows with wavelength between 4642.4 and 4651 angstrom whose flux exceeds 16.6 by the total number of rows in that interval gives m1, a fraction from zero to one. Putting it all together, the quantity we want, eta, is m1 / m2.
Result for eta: 3.50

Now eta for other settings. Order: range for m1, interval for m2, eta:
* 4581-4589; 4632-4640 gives 1.67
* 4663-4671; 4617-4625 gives 3.50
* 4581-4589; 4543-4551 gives 1.00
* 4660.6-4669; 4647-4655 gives 1.40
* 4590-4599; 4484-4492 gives 1.00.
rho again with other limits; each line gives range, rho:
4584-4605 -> 4603.53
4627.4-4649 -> 4636.51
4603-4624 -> 4622.65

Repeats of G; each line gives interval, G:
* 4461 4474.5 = 6.92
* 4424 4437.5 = 7.20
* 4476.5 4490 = 6.78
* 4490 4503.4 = 6.72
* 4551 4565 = 6.71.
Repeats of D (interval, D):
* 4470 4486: 0.70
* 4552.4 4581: 0.72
